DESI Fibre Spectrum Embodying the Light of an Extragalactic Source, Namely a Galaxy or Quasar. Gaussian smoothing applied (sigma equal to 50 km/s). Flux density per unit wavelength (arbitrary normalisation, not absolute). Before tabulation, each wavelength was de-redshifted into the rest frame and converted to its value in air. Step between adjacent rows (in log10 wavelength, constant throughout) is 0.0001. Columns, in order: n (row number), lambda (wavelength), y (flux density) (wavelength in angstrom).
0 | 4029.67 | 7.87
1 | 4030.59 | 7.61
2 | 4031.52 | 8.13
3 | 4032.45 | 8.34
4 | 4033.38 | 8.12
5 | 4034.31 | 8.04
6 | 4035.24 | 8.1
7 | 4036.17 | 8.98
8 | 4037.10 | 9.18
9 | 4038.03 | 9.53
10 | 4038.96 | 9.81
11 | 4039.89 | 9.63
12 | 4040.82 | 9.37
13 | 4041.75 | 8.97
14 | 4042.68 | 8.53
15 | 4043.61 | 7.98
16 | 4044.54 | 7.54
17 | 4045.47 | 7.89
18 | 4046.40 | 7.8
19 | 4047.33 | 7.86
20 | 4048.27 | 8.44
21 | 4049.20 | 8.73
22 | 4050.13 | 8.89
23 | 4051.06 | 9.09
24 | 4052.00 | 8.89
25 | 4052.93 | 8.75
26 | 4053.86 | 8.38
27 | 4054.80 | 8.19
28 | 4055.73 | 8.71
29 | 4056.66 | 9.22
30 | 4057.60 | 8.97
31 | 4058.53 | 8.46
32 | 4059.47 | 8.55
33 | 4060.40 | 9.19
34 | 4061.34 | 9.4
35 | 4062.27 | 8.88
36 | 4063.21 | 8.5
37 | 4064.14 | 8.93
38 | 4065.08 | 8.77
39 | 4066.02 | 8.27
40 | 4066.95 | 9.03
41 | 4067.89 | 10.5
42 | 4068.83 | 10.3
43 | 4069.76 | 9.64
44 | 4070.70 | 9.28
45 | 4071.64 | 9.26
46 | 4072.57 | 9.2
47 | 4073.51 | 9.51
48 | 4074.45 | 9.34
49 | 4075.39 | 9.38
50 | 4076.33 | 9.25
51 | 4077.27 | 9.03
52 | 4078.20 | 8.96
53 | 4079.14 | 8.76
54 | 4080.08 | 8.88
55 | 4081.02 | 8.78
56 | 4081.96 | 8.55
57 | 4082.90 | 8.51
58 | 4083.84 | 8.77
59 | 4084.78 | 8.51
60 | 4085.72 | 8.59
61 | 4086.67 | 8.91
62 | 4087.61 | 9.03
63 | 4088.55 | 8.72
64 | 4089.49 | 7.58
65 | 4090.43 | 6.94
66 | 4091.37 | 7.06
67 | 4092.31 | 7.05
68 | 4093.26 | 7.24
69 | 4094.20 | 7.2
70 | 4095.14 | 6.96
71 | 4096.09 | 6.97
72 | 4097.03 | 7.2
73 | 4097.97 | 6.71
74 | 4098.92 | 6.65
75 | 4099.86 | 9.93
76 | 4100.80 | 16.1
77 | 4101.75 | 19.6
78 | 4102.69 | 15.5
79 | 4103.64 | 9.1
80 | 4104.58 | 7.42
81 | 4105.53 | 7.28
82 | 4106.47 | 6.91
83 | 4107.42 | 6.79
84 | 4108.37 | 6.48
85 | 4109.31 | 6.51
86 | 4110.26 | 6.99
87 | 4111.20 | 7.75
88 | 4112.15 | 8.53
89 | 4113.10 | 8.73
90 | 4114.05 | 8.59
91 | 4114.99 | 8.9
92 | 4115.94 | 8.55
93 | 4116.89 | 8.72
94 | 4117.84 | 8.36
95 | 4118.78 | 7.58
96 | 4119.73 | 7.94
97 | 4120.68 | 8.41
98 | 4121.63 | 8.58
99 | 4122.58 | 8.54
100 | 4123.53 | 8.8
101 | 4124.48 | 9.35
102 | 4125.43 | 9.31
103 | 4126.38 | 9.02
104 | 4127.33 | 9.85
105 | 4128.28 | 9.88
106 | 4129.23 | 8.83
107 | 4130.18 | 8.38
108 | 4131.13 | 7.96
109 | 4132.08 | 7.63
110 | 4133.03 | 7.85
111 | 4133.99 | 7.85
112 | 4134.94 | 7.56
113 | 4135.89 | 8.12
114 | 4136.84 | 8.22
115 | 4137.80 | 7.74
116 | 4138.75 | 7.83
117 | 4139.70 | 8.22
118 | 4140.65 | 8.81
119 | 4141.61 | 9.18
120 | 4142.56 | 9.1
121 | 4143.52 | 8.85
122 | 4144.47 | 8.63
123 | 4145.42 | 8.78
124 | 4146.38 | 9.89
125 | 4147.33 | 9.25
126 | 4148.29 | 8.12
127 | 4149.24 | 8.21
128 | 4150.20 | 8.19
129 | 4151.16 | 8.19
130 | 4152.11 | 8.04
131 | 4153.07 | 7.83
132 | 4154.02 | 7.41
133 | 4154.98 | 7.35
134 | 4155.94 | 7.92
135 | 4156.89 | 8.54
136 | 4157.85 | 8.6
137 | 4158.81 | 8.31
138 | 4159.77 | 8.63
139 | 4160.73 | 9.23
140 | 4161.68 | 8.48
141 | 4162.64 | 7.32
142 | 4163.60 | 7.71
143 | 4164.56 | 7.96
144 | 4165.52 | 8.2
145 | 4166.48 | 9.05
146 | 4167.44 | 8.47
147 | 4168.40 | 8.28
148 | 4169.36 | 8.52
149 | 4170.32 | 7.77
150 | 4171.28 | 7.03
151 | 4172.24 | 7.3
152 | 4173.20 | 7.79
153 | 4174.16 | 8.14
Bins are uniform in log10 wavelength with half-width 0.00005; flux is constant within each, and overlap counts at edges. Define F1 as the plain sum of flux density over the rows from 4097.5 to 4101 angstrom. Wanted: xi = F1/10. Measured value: 3.9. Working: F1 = 39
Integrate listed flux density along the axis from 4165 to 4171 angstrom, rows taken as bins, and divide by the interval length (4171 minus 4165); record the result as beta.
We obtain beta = 8.3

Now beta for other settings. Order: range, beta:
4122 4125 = 8.9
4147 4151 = 8.4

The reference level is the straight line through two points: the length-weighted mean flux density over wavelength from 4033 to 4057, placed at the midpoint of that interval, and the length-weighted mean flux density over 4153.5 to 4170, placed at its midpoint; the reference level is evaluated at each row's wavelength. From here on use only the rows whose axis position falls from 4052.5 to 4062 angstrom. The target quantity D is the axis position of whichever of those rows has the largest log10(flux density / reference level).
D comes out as 4061.34 angstrom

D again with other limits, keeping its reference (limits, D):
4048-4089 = 4067.89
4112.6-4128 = 4127.33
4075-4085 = 4075.39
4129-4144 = 4141.61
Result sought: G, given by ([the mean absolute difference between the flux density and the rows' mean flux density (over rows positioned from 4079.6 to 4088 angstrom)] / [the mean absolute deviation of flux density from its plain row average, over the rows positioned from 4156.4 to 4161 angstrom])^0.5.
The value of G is 0.9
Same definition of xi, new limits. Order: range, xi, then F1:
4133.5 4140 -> 5.6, 56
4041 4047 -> 4.9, 49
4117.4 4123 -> 4.9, 49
